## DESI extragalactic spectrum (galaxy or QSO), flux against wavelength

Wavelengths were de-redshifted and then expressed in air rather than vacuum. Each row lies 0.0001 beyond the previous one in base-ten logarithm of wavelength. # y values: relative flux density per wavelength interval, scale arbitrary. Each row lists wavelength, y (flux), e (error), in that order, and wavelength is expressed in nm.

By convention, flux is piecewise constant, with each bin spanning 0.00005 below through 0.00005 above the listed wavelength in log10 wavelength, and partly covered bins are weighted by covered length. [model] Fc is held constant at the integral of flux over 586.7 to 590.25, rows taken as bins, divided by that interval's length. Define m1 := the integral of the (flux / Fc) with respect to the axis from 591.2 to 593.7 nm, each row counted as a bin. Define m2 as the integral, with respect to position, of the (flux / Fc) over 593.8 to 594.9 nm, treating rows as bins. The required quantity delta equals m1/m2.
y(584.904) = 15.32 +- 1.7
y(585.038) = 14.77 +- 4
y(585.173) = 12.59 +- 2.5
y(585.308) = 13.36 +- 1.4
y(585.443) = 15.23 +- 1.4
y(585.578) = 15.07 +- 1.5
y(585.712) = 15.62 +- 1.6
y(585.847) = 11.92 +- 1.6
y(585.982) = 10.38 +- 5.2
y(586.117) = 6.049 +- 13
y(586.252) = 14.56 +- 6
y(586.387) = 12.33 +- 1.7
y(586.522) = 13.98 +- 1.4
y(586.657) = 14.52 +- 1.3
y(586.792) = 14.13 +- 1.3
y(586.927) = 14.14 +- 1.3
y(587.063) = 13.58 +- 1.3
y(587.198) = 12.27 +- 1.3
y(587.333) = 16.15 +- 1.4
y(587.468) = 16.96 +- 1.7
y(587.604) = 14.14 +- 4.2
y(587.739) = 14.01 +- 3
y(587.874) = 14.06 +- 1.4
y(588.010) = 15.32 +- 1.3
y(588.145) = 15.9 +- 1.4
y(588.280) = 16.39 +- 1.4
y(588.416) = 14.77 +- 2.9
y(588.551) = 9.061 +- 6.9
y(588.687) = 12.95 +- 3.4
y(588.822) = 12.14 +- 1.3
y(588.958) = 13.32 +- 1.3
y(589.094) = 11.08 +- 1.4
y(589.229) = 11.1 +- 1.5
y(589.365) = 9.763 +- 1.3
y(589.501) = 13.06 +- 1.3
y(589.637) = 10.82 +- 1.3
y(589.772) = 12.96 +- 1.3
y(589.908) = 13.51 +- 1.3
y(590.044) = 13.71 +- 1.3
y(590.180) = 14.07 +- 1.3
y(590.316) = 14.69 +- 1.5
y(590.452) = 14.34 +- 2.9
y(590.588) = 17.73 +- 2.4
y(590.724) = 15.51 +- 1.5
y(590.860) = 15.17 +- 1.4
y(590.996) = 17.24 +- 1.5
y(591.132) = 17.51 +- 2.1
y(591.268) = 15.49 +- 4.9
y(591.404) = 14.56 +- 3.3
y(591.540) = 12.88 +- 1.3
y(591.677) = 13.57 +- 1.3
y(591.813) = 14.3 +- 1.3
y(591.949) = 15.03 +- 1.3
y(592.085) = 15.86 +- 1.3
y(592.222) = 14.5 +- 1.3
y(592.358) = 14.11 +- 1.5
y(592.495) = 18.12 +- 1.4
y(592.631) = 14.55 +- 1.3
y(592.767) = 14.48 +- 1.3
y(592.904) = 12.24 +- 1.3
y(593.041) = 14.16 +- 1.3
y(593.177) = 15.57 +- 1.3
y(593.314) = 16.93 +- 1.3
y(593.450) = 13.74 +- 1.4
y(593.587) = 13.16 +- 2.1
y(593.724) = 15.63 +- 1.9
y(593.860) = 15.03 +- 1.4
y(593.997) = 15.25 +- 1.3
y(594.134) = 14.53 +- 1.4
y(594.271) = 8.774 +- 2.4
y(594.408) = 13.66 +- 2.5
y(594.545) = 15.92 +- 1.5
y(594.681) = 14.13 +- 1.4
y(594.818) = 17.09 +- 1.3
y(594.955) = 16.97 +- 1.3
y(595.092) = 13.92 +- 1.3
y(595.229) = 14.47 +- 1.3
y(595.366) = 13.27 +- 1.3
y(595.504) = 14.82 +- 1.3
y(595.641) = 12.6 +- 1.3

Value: 2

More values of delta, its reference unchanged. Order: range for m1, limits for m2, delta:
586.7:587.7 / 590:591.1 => 1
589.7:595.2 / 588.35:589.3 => 7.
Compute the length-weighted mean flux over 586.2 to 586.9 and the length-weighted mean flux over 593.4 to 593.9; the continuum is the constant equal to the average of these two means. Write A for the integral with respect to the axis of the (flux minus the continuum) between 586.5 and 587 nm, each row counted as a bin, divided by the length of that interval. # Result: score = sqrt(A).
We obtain 0.25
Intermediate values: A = 0.1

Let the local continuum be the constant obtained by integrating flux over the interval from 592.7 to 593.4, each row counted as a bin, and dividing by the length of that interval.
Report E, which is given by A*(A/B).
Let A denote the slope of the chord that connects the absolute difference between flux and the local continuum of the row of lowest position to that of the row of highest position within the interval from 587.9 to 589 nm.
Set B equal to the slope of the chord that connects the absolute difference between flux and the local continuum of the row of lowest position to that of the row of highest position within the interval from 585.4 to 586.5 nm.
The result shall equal 0.26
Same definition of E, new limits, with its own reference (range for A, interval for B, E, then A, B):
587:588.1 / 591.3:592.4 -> 0.37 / -0.4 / 0.5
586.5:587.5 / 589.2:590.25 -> -0.96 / 1.7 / -3.1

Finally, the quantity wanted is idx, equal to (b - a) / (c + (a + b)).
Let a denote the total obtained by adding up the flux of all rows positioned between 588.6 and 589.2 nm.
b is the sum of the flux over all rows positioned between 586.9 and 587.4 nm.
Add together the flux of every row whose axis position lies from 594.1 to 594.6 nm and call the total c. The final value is 0.042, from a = 49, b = 56.1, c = 53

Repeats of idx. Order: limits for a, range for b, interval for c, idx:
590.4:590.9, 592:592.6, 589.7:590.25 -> -0.001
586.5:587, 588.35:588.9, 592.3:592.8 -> -0.047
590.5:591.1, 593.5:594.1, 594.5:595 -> -0.035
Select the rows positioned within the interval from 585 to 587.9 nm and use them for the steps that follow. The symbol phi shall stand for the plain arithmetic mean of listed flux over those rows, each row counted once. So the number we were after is 13.6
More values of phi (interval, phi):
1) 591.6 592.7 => 15.0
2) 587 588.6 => 14.4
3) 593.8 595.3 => 14.5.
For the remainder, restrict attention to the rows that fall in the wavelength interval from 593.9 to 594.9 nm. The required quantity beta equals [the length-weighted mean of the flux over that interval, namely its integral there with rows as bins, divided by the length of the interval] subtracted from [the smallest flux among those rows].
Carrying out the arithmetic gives -5.5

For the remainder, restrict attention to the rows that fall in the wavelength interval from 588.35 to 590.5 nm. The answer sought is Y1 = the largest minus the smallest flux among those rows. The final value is 5.7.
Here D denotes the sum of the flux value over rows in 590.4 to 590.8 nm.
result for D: 48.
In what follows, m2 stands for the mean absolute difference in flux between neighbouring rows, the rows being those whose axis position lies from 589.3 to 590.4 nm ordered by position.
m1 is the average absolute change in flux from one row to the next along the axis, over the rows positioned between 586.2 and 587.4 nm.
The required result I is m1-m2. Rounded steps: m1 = 1.3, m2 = 1.3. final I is 0.0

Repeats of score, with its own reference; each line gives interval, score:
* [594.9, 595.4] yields 0.74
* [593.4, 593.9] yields 0.48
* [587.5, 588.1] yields 0.67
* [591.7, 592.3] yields 0.81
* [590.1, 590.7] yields 1.03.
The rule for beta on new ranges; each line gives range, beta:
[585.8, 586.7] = -5.8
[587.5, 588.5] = -0.9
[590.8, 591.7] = -2.4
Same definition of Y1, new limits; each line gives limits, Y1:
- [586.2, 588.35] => 4.7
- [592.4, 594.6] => 9.3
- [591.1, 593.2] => 5.9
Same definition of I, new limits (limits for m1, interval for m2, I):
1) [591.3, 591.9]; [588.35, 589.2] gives -1.7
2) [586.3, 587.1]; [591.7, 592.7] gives -1.2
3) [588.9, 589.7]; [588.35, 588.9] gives -1.6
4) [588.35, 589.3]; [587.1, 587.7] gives -0.2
